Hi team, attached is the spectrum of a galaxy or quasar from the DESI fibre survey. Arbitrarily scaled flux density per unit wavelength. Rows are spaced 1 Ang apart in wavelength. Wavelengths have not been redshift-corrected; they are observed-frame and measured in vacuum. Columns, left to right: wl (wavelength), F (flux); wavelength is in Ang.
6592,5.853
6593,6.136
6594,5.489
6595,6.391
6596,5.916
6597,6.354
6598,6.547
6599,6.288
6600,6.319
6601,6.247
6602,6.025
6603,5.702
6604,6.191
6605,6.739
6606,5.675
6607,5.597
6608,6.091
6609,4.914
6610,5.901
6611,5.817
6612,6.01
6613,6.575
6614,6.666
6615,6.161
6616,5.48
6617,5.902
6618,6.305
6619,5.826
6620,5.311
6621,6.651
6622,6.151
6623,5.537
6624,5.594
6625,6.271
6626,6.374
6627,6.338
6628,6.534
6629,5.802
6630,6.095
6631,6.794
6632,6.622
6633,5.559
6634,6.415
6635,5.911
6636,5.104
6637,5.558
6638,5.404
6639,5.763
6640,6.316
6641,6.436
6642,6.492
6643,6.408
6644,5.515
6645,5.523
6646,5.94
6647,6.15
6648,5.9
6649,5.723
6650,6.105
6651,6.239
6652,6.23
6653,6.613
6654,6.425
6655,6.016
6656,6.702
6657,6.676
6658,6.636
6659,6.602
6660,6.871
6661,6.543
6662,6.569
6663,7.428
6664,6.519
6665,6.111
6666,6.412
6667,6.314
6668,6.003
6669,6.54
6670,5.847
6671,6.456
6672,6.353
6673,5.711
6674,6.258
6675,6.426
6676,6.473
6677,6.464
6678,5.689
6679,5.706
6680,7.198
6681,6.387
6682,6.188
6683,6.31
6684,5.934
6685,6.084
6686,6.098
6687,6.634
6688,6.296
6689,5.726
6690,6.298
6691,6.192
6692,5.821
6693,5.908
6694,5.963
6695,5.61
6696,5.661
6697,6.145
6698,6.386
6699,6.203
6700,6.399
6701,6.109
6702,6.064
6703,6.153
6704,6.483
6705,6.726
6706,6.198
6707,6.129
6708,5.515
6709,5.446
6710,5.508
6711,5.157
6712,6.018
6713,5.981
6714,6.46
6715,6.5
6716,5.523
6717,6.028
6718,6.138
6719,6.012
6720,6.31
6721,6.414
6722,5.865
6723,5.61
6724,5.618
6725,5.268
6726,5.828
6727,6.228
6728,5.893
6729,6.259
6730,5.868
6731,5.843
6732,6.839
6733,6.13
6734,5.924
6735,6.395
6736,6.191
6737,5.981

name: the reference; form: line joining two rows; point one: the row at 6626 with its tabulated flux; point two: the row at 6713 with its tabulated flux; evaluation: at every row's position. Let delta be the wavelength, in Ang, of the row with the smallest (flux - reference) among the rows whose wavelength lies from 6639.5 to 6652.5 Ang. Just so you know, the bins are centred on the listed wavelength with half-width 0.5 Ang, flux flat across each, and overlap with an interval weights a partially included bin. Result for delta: 6644 Ang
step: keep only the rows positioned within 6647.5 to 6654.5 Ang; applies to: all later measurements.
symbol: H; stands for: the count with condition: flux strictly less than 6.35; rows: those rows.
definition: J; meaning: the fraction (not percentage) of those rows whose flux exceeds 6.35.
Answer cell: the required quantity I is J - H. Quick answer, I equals -4.7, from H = 5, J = 0.3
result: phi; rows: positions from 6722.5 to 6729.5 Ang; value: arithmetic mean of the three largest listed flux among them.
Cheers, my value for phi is 6.13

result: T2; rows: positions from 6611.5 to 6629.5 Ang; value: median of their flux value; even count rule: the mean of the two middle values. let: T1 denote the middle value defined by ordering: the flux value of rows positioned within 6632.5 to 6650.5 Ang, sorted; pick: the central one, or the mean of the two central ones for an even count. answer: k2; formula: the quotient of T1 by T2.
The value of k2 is 0.96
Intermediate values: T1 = 5.91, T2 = 6.16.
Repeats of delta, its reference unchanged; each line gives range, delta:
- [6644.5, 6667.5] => 6645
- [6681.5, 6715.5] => 6711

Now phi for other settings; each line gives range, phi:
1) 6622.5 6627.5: 6.33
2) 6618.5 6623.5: 6.21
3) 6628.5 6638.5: 6.61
